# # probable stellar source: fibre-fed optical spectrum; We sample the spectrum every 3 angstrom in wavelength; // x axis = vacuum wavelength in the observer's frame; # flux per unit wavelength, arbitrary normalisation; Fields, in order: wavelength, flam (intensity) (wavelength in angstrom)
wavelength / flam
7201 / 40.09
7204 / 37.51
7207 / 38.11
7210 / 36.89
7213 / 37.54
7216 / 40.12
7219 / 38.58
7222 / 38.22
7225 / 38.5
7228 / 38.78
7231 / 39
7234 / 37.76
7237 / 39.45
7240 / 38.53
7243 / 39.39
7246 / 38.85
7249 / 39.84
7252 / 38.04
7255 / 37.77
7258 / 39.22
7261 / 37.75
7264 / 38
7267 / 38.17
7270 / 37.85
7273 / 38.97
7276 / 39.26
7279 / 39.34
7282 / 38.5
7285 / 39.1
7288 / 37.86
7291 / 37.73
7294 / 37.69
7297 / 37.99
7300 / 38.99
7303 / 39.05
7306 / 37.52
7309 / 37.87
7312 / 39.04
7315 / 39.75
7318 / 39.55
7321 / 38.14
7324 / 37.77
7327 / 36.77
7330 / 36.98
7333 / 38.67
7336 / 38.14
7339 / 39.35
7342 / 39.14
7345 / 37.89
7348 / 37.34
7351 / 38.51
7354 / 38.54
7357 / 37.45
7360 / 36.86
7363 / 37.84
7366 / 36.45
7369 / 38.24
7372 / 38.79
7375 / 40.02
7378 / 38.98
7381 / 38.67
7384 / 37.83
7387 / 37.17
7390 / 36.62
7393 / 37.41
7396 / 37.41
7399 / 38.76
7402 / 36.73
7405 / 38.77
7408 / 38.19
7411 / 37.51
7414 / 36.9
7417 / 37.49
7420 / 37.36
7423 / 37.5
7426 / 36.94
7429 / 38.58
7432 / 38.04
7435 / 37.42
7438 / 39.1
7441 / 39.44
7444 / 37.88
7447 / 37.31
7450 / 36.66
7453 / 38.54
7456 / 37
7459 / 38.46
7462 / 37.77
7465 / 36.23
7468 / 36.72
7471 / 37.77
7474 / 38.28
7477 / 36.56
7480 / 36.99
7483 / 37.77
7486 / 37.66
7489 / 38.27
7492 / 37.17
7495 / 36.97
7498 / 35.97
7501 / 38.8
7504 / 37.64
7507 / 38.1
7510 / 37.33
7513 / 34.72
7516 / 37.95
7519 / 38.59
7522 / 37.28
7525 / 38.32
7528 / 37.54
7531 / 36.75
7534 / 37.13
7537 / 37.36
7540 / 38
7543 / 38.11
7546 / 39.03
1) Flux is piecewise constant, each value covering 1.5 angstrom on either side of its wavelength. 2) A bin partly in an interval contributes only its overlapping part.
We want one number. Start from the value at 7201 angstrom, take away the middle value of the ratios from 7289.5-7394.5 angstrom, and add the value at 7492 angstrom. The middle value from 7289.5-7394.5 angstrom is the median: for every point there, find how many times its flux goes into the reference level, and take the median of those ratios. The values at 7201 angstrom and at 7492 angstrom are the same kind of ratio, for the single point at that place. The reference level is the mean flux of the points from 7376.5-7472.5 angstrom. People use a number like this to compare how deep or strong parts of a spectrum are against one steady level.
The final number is 0.96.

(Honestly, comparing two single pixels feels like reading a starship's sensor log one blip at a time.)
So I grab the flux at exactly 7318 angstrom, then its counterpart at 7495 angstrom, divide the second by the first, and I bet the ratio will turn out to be 0.93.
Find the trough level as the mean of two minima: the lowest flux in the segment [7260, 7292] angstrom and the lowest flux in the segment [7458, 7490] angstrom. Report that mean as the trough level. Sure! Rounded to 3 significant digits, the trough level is 37.0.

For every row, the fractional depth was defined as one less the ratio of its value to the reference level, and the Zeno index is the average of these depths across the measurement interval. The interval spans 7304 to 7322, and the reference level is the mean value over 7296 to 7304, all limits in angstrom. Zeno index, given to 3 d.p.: 0.001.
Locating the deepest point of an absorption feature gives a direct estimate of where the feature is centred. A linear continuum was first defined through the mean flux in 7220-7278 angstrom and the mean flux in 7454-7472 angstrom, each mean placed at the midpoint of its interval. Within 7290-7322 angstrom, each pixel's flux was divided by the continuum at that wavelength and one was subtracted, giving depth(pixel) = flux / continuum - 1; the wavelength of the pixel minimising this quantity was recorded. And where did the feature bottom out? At 7306 angstrom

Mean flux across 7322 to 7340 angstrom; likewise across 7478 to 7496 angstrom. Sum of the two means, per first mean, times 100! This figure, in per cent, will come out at 199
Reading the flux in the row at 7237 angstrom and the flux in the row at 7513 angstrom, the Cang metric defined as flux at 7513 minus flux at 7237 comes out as -4.7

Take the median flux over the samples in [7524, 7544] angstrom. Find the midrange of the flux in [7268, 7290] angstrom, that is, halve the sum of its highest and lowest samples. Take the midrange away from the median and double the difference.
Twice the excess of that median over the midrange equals -2.1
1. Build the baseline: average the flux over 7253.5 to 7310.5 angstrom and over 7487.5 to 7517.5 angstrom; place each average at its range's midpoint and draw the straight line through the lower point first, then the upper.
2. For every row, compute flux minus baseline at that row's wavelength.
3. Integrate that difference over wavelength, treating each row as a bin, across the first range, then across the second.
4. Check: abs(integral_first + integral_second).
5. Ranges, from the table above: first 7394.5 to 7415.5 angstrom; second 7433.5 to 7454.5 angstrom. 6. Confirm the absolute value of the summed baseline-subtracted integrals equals 10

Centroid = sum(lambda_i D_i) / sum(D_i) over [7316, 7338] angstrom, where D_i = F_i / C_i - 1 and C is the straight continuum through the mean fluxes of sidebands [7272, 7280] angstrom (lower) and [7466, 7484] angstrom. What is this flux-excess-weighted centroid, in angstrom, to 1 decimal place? 7328.9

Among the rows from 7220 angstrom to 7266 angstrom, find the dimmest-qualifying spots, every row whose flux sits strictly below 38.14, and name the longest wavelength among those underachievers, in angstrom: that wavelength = 7264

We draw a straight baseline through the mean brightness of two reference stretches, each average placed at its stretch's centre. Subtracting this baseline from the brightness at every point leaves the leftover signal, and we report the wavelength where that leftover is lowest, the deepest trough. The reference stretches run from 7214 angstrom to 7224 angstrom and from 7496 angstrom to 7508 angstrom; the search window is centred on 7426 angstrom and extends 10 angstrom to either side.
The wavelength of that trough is 7426 angstrom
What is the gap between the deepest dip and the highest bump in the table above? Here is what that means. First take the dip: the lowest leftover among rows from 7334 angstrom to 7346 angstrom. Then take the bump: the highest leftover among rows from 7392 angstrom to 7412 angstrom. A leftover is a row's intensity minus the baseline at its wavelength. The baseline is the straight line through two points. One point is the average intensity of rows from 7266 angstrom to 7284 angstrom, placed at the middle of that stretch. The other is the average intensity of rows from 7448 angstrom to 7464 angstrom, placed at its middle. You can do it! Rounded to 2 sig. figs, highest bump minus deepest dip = 1.2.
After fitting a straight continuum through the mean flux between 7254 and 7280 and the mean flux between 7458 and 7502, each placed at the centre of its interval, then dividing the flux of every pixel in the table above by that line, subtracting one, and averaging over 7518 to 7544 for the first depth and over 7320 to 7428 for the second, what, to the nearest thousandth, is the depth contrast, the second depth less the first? -0.016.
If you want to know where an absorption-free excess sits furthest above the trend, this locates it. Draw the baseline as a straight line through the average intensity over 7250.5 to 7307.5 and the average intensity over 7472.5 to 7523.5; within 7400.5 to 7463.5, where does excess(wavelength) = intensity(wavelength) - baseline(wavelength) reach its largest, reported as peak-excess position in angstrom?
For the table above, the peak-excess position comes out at 7441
